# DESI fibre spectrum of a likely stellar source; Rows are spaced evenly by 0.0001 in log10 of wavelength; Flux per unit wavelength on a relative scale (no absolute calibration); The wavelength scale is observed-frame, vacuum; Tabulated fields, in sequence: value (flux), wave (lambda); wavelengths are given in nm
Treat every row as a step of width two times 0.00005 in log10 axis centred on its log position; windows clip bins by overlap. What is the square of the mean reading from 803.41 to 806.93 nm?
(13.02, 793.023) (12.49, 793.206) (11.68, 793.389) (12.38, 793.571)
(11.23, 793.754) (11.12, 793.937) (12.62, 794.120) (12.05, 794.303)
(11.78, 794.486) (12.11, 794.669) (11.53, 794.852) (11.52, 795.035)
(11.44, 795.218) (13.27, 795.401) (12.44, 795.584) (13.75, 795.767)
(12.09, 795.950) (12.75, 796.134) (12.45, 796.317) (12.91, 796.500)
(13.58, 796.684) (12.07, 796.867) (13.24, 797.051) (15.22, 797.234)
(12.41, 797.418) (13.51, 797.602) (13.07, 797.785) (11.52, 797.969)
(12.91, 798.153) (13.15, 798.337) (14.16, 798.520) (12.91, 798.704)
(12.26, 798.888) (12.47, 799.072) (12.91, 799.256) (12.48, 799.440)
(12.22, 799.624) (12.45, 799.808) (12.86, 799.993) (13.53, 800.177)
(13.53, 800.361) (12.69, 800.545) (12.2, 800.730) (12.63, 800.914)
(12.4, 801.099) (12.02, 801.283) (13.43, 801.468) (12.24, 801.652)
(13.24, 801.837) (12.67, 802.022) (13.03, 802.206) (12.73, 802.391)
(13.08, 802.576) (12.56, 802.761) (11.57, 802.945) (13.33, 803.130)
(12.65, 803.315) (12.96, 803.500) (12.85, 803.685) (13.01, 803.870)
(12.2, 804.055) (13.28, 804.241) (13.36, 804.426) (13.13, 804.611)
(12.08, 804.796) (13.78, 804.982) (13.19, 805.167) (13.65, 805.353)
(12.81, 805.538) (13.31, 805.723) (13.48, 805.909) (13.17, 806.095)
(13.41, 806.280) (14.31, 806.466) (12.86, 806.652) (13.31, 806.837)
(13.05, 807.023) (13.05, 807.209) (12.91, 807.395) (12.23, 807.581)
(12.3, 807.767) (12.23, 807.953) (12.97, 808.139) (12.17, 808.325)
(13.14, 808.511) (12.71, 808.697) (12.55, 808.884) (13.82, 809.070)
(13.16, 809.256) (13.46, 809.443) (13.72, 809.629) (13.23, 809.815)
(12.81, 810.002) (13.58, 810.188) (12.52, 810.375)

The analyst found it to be 173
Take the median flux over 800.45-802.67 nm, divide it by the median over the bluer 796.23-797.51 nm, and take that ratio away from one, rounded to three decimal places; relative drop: 0.018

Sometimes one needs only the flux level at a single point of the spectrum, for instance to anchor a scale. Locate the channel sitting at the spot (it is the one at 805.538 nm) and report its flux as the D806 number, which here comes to 12.81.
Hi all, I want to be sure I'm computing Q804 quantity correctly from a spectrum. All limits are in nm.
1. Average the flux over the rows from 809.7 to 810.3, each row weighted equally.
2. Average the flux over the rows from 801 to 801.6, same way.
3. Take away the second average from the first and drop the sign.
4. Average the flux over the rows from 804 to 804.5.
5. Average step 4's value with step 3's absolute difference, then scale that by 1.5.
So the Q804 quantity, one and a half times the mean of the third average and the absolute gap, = 10.2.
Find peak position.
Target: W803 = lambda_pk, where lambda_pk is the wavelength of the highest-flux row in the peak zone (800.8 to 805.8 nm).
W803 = 804.982 nm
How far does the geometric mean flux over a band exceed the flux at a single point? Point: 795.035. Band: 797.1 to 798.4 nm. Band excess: 1.6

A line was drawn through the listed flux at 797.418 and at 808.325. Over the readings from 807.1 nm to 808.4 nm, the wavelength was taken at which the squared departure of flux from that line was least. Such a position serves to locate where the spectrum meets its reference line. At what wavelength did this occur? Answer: 808.325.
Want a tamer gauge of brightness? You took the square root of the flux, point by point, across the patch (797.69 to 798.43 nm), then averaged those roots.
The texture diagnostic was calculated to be 3.56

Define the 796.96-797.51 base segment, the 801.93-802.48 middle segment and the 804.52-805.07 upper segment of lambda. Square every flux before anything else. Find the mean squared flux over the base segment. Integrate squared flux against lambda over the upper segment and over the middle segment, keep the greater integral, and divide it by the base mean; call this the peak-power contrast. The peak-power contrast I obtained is 0.50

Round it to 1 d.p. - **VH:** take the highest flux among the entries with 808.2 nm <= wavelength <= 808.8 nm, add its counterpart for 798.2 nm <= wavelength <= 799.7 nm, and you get 27.3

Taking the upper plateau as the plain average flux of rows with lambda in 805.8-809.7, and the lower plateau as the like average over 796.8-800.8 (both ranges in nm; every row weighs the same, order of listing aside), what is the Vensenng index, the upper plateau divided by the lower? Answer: 1.01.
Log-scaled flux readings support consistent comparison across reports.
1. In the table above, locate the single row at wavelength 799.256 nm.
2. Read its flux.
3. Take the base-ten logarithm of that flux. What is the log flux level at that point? 1.11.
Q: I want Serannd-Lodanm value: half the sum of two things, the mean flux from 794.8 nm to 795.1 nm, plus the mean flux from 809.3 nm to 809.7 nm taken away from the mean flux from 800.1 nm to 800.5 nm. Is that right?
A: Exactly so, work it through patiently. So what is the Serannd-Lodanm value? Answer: 5.73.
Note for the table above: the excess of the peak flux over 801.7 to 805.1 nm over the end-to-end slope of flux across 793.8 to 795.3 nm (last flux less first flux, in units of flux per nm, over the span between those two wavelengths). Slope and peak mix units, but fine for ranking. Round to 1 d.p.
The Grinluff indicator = 13.5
